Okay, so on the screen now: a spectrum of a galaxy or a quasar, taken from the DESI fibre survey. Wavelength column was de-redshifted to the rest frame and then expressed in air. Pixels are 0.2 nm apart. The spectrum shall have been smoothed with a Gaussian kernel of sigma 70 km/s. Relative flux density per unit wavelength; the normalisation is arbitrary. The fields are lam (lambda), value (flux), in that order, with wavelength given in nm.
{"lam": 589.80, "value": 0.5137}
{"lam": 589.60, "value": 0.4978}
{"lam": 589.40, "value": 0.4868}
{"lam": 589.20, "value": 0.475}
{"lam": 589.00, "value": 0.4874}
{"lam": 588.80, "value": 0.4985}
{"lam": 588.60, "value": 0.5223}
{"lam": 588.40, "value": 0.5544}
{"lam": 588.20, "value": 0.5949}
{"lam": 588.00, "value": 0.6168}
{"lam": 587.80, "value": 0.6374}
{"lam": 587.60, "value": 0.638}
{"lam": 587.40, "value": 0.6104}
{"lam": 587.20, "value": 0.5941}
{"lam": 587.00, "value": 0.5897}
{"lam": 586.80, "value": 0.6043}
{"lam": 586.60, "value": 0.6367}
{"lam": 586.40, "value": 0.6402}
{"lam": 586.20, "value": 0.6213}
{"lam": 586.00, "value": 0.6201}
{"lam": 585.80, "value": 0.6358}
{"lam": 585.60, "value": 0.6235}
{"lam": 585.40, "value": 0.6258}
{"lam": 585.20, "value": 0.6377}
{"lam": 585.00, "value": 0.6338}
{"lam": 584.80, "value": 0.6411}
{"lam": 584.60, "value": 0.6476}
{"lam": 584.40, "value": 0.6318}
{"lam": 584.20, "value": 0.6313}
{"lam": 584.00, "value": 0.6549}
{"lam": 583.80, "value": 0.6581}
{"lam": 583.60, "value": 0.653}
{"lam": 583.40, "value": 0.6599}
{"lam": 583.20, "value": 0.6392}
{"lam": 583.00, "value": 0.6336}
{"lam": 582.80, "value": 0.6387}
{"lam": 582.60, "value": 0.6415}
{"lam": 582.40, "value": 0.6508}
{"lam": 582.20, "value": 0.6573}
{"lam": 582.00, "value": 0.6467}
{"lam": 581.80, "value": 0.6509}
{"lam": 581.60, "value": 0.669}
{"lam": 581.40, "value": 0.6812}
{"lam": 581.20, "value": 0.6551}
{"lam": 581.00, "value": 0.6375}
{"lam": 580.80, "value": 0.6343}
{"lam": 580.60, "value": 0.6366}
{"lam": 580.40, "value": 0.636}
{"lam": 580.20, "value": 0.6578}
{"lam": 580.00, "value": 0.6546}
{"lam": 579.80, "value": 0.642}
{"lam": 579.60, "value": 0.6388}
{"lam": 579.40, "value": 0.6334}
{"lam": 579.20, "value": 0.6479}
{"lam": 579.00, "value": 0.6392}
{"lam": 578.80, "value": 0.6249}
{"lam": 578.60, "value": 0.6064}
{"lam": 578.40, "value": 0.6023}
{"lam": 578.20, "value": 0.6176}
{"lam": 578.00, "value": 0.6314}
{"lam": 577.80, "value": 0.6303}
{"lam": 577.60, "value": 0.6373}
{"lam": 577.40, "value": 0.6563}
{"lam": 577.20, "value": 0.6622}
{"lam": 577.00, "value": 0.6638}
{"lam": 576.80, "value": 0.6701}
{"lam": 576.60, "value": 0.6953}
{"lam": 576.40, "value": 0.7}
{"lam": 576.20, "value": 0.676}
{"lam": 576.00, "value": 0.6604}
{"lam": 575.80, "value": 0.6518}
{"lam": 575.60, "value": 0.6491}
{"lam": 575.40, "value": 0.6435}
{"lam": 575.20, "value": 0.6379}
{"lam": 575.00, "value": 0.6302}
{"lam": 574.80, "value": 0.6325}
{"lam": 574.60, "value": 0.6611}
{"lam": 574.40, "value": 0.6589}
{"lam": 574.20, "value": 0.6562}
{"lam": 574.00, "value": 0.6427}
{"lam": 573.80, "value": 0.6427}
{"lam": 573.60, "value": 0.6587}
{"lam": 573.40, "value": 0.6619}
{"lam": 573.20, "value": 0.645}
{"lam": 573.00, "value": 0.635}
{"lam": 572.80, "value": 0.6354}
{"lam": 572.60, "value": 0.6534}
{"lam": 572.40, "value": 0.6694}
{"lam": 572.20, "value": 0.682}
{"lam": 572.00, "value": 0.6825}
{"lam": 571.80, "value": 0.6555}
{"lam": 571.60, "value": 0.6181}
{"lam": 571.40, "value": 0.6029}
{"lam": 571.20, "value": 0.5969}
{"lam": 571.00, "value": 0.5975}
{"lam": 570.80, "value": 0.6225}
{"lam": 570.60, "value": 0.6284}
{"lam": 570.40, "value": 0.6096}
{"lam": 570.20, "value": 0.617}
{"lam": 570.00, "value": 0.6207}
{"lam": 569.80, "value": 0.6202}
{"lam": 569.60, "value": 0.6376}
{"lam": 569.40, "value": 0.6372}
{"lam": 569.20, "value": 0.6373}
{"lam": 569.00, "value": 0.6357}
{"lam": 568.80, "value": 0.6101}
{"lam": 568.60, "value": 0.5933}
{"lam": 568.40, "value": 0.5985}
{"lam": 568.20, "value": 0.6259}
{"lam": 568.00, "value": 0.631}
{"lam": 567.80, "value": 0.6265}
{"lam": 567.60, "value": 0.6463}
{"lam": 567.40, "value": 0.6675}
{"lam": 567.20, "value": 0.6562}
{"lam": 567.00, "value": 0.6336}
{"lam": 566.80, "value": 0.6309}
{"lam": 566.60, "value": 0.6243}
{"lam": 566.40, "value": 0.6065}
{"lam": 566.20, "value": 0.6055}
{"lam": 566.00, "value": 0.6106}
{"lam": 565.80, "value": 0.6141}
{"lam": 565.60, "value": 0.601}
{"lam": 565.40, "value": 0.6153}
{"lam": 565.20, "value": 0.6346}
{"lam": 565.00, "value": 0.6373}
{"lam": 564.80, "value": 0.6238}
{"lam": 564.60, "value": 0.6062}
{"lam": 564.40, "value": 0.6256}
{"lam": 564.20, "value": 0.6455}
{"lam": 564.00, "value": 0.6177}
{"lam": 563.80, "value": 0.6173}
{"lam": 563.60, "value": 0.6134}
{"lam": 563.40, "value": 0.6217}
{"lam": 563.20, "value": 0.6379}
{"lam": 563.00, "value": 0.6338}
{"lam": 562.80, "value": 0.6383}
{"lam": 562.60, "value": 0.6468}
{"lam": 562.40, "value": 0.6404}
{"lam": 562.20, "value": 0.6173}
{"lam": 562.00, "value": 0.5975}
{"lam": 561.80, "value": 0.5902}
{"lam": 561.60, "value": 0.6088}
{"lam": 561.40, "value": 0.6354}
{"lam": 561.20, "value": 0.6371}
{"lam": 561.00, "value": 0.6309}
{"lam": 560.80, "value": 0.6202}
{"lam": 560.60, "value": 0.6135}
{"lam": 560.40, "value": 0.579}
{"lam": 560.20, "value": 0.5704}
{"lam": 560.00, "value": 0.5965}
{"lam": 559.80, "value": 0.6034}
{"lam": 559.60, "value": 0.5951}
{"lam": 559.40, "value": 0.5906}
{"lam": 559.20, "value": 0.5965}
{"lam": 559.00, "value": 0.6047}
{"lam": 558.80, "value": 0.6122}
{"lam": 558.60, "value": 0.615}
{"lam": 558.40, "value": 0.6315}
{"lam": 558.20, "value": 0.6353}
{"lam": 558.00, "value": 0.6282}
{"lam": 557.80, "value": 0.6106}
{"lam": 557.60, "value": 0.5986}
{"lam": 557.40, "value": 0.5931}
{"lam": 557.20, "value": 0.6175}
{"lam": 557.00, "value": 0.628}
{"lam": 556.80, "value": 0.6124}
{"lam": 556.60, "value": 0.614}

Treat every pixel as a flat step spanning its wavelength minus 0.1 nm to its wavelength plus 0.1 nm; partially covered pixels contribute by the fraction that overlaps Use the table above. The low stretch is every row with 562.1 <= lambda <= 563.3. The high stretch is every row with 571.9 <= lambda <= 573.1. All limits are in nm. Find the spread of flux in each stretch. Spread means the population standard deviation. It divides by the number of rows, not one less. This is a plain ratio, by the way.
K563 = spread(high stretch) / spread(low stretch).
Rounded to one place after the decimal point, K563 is 2.2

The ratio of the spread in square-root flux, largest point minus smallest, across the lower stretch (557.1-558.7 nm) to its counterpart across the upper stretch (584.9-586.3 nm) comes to 2.4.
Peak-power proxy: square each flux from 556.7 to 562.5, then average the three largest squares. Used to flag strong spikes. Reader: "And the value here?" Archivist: 0.41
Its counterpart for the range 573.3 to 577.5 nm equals 0.48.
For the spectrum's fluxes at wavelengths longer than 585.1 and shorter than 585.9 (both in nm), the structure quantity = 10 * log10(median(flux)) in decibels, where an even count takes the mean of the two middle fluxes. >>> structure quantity -2.00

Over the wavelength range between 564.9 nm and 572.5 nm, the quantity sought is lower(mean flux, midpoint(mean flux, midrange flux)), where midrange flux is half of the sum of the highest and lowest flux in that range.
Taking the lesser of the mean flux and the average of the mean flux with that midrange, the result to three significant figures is 0.627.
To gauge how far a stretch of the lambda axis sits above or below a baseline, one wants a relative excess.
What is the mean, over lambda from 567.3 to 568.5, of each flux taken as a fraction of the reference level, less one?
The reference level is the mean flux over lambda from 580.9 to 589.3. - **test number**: 0.019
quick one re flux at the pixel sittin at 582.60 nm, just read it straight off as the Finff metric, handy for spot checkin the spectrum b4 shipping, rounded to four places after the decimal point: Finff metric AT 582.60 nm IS 0.6415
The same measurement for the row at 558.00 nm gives 0.6282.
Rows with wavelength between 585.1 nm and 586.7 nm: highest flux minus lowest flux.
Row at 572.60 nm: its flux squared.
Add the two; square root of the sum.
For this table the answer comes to 0.67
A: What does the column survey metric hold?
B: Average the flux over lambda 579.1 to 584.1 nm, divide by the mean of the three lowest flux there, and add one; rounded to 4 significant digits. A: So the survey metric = 2.023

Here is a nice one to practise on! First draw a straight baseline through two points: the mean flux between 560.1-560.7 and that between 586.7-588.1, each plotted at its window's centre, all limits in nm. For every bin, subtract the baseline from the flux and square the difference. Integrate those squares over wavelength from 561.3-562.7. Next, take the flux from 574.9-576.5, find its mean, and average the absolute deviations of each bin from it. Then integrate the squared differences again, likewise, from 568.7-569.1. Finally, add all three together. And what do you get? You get 0.019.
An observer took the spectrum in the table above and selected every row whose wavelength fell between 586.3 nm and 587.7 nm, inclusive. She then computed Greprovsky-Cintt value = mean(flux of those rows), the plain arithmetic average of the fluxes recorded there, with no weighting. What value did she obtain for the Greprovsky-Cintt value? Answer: 0.616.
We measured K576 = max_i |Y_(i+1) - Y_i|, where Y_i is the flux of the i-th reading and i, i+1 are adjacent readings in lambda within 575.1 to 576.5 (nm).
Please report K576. 0.024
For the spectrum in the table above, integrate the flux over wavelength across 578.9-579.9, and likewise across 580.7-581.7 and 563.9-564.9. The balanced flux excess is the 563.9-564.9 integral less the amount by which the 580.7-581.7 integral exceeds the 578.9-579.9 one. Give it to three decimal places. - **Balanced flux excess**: 0.609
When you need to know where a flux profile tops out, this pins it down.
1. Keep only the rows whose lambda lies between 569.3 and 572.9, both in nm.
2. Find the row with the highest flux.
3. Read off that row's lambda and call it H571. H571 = 572.00 nm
